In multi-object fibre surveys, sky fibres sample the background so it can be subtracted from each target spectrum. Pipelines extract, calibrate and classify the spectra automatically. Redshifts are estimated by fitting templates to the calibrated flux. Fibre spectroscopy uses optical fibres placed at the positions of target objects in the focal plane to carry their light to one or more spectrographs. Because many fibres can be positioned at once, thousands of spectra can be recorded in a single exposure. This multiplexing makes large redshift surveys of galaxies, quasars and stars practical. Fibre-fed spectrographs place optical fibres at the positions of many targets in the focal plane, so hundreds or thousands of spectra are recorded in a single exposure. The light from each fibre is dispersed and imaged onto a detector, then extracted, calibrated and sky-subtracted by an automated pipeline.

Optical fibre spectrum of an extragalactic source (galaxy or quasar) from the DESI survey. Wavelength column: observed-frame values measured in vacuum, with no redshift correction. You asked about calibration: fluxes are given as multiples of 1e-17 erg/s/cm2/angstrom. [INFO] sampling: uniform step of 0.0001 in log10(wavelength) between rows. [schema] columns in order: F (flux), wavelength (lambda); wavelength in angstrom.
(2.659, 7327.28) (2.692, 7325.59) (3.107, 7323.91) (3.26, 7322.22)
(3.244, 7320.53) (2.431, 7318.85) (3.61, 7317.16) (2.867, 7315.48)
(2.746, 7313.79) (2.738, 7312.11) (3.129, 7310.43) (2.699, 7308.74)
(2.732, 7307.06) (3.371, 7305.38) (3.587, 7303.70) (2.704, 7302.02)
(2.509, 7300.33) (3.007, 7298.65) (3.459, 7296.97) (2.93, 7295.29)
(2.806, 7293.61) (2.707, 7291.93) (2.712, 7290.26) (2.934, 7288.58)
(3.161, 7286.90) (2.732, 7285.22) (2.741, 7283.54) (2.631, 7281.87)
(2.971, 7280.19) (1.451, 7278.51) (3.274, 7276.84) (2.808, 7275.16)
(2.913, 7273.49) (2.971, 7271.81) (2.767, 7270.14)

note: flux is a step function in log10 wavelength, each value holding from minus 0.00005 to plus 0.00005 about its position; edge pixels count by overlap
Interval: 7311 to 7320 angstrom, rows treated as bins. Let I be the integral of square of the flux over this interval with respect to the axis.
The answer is 77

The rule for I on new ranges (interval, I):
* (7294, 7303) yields 78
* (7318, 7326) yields 71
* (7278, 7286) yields 54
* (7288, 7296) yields 63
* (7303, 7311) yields 78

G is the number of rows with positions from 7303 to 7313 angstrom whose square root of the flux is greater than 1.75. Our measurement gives 3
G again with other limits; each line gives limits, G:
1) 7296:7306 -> 3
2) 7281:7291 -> 1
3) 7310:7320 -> 2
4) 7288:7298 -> 1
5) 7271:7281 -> 1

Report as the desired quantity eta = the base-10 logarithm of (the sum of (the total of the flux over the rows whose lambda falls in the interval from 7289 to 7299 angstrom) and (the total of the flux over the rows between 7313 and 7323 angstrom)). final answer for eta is 1.55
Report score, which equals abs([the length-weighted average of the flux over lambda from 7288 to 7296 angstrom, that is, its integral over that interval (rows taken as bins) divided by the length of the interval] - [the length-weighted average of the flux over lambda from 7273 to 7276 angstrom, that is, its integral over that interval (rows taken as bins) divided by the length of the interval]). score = 0.04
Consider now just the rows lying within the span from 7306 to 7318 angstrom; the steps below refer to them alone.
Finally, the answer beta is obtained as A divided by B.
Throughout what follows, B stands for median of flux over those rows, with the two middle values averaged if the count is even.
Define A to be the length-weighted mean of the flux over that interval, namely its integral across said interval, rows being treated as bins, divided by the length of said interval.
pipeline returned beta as 1.07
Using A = 2.94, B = 2.75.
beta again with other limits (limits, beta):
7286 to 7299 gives 1.01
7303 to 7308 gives 0.95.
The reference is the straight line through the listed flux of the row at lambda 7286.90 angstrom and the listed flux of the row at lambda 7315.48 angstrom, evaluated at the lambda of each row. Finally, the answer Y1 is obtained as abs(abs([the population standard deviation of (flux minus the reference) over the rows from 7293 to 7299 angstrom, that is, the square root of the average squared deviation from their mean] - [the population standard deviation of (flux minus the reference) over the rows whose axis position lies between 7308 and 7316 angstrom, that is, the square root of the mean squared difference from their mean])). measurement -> 0.10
